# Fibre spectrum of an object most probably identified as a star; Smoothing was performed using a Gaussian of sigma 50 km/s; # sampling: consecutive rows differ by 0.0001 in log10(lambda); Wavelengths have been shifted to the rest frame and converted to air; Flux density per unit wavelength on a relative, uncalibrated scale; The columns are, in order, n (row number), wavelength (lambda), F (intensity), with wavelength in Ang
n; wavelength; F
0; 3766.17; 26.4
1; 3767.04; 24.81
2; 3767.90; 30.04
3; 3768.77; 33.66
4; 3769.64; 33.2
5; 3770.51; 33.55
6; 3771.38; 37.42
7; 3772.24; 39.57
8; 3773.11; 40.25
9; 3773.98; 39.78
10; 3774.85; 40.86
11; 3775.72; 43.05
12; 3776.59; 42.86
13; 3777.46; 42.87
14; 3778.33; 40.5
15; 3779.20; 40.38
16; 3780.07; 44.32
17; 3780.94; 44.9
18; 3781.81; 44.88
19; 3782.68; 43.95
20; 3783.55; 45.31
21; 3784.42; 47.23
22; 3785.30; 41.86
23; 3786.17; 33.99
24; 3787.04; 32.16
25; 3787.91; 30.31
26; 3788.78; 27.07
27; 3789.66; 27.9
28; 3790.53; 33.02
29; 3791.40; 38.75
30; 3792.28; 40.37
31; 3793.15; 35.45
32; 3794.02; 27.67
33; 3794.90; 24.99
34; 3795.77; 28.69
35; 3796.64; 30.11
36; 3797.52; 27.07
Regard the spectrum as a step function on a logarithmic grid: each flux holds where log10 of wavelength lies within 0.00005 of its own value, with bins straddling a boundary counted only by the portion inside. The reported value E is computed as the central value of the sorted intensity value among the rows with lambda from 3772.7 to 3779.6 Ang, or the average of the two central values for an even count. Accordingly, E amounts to 40.7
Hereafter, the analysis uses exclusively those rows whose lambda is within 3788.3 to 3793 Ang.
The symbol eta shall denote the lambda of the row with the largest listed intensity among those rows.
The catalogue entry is 3792.28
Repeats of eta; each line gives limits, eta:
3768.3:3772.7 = 3772.24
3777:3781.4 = 3780.94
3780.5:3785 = 3784.42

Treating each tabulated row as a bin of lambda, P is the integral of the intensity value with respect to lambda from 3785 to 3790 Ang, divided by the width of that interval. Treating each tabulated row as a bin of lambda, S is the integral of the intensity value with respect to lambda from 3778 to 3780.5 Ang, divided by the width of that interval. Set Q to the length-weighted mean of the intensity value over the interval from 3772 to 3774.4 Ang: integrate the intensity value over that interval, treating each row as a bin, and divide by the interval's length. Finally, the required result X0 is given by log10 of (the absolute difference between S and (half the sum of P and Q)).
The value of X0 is 0.77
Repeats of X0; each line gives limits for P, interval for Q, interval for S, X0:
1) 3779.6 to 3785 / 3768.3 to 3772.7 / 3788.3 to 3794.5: 0.87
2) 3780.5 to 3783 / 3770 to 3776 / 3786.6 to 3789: 1.07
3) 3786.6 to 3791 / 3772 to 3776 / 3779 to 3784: 0.94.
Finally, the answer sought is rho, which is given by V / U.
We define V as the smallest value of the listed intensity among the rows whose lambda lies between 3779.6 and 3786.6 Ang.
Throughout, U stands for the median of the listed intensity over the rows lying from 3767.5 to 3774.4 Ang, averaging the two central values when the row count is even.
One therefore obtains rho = 0.96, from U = 36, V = 33.99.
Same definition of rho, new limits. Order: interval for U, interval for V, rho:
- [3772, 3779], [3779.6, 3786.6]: 0.84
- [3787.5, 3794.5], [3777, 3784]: 1.28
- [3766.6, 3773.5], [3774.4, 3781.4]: 1.20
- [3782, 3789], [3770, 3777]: 0.88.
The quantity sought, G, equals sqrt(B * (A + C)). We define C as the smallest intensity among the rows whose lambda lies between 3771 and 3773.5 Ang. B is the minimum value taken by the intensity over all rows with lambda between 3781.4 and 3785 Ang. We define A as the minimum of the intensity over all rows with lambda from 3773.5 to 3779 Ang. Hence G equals 58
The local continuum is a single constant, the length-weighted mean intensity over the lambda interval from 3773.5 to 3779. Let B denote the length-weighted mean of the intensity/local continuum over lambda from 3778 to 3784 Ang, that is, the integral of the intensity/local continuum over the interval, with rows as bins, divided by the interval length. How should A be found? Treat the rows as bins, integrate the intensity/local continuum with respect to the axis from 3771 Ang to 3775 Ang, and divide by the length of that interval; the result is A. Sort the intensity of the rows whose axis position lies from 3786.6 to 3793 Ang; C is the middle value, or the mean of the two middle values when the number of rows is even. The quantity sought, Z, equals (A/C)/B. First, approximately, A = 0.95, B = 1.05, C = 32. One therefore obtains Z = 0.028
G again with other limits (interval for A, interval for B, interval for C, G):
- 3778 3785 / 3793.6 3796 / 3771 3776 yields 44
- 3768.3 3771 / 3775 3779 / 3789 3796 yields 49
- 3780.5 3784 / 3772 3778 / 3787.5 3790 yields 53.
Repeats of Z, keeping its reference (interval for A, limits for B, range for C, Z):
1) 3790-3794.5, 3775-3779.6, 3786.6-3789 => 0.027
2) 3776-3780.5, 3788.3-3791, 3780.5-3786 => 0.032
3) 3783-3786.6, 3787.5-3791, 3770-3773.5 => 0.037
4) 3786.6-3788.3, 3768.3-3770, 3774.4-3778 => 0.022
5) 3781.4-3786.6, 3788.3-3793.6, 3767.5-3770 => 0.038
